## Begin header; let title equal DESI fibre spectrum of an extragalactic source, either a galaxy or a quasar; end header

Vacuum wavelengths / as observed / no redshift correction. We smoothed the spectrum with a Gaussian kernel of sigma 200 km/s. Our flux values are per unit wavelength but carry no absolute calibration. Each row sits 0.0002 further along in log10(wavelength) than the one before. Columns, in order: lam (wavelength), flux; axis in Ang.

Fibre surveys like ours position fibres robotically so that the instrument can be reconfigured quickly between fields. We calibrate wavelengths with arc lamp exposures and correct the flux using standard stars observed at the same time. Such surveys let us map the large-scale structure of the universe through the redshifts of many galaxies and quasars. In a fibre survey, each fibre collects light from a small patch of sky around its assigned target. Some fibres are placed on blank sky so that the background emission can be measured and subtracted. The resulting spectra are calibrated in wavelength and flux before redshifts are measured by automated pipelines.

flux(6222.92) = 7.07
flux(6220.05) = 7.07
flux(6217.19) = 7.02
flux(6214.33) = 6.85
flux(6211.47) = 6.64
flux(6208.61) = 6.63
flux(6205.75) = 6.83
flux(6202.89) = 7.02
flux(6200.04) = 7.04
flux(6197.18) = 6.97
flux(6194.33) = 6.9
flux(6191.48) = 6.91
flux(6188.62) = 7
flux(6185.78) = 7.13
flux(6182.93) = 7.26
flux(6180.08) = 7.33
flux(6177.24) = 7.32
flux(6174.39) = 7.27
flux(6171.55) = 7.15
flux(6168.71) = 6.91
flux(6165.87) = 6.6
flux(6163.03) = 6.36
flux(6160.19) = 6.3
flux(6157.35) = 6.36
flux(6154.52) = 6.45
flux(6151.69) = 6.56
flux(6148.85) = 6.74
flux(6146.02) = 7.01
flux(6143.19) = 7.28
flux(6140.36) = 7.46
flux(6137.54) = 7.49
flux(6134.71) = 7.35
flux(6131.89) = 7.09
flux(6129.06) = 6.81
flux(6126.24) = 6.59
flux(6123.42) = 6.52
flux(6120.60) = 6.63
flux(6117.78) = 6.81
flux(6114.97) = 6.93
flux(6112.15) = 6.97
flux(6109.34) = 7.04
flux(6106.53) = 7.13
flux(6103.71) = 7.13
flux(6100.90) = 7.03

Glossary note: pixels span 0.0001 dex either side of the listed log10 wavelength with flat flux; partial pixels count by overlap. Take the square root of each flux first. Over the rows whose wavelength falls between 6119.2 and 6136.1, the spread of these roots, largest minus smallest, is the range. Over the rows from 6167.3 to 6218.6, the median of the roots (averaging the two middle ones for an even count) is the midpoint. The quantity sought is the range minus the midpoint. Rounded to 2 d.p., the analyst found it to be -2.49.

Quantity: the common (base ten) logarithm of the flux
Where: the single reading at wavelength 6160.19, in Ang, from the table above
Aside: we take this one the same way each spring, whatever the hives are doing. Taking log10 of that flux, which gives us 0.799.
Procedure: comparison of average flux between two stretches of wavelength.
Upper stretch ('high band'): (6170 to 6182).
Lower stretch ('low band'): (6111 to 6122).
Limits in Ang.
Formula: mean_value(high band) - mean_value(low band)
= 0.43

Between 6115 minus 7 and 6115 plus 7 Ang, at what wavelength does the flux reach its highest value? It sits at 6109.34 Ang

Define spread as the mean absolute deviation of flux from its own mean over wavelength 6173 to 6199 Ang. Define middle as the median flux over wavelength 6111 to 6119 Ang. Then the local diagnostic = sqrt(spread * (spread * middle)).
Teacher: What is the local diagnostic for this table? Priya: 0.41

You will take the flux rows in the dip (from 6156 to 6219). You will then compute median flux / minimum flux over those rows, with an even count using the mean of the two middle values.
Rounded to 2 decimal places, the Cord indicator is 1.10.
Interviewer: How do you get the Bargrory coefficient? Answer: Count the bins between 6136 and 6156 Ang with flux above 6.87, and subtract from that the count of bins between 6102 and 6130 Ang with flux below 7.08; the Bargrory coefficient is -4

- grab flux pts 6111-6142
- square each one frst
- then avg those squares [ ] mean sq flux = 48.7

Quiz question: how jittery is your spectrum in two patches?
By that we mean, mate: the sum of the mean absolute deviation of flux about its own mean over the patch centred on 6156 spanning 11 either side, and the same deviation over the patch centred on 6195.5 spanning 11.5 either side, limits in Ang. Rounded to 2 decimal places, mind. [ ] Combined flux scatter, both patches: 0.25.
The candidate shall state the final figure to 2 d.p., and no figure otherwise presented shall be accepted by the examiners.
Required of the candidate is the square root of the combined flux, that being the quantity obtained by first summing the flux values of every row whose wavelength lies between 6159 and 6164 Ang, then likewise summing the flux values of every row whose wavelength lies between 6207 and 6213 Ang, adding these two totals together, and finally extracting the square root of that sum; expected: 5.09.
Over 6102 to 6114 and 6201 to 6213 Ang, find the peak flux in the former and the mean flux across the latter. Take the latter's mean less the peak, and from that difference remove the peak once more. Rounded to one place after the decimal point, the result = -7.5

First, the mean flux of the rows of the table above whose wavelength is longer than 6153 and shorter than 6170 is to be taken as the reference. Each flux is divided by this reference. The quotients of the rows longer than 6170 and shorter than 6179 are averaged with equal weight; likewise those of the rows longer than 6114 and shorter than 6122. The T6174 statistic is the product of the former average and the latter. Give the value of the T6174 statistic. 1.17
